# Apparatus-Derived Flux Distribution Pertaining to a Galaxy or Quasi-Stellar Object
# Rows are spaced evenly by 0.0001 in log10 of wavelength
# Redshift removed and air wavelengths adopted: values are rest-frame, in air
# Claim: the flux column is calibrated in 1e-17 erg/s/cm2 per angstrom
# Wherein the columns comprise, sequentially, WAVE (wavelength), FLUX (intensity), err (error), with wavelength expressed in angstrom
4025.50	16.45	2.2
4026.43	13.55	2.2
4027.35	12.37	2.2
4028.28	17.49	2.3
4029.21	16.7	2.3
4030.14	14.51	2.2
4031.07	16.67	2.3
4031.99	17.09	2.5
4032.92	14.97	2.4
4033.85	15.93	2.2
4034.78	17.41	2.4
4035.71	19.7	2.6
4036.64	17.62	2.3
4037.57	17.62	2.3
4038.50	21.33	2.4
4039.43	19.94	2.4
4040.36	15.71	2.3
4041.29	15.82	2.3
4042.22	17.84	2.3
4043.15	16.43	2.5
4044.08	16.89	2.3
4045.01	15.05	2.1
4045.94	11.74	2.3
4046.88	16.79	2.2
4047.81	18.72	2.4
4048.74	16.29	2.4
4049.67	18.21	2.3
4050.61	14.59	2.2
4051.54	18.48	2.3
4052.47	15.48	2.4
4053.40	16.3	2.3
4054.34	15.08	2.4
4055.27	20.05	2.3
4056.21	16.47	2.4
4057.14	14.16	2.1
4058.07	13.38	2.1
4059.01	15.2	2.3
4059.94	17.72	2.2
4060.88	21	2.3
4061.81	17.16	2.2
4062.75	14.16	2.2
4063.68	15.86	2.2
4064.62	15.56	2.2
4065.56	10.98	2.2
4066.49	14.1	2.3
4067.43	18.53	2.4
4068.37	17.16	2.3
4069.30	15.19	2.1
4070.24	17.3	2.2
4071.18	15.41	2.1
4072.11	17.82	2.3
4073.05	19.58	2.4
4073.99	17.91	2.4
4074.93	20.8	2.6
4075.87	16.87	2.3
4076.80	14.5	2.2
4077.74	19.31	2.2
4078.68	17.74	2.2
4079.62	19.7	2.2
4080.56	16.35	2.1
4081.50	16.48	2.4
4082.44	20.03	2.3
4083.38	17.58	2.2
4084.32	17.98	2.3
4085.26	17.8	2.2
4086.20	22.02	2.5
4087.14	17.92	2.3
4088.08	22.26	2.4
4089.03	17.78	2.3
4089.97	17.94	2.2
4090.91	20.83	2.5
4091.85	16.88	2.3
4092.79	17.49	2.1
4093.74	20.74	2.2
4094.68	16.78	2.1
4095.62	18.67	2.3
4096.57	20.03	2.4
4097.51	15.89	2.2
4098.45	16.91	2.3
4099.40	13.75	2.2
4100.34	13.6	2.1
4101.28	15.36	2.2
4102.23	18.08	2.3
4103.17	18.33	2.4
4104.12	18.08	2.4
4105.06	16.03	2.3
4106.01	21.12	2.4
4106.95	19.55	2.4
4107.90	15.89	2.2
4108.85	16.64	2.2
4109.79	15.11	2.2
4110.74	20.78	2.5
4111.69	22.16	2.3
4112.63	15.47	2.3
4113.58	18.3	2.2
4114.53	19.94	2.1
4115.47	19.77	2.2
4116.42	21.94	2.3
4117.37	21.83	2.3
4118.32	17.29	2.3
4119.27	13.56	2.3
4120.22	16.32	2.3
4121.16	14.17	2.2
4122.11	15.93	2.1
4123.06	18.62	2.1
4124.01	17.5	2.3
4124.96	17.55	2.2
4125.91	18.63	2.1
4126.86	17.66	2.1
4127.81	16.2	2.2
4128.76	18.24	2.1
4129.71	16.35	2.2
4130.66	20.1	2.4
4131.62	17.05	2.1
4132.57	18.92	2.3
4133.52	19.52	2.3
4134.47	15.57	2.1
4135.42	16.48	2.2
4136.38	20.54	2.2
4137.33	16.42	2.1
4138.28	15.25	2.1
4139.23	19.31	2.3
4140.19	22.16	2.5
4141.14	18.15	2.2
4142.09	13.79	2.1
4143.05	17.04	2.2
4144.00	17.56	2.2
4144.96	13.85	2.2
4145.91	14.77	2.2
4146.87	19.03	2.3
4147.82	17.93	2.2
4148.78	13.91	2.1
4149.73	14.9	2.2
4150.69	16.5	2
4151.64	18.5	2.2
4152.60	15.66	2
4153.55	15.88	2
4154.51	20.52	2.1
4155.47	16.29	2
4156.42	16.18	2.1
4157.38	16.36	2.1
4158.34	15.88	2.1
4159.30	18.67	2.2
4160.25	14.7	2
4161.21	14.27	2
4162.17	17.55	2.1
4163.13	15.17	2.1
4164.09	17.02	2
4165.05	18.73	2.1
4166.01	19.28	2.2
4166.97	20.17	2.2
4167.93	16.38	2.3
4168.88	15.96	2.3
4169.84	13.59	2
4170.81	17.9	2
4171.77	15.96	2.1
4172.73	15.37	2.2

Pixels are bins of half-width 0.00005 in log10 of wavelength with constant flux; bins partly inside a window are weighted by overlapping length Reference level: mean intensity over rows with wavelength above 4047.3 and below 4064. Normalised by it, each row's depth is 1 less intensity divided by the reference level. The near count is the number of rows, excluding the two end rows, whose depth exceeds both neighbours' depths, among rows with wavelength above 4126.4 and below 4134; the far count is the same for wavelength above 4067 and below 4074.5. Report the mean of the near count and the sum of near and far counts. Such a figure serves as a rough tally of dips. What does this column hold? 4.0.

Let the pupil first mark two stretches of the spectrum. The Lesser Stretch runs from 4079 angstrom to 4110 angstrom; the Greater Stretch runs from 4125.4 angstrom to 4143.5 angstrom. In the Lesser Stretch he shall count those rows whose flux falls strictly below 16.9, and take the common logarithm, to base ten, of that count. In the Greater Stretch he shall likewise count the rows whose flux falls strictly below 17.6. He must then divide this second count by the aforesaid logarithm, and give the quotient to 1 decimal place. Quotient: 8.3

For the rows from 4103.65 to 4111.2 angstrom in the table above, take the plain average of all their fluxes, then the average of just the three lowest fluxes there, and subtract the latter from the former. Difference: 2.2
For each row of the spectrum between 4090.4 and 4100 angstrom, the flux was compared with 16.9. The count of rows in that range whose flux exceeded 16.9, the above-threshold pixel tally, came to 6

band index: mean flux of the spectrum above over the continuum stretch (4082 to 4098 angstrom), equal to 18.7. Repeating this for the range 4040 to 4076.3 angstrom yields 16.5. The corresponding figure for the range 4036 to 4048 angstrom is 17.0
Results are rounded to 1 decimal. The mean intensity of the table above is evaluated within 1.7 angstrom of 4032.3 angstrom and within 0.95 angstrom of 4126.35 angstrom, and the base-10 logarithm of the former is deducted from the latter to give 16.9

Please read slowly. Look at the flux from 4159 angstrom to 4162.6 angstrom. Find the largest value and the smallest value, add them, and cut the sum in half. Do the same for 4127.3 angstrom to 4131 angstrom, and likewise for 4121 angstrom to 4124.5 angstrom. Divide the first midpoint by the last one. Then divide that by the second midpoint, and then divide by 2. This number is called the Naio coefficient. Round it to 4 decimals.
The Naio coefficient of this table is 0.0277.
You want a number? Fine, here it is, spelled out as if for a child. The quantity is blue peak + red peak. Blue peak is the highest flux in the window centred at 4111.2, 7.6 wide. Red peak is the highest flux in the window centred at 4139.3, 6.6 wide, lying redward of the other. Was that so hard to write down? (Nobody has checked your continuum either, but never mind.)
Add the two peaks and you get 44.3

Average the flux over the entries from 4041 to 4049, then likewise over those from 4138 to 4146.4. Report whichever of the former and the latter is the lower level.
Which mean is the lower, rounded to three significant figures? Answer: 16.2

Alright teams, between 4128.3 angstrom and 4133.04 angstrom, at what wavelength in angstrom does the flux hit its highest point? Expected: 4130.66 angstrom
